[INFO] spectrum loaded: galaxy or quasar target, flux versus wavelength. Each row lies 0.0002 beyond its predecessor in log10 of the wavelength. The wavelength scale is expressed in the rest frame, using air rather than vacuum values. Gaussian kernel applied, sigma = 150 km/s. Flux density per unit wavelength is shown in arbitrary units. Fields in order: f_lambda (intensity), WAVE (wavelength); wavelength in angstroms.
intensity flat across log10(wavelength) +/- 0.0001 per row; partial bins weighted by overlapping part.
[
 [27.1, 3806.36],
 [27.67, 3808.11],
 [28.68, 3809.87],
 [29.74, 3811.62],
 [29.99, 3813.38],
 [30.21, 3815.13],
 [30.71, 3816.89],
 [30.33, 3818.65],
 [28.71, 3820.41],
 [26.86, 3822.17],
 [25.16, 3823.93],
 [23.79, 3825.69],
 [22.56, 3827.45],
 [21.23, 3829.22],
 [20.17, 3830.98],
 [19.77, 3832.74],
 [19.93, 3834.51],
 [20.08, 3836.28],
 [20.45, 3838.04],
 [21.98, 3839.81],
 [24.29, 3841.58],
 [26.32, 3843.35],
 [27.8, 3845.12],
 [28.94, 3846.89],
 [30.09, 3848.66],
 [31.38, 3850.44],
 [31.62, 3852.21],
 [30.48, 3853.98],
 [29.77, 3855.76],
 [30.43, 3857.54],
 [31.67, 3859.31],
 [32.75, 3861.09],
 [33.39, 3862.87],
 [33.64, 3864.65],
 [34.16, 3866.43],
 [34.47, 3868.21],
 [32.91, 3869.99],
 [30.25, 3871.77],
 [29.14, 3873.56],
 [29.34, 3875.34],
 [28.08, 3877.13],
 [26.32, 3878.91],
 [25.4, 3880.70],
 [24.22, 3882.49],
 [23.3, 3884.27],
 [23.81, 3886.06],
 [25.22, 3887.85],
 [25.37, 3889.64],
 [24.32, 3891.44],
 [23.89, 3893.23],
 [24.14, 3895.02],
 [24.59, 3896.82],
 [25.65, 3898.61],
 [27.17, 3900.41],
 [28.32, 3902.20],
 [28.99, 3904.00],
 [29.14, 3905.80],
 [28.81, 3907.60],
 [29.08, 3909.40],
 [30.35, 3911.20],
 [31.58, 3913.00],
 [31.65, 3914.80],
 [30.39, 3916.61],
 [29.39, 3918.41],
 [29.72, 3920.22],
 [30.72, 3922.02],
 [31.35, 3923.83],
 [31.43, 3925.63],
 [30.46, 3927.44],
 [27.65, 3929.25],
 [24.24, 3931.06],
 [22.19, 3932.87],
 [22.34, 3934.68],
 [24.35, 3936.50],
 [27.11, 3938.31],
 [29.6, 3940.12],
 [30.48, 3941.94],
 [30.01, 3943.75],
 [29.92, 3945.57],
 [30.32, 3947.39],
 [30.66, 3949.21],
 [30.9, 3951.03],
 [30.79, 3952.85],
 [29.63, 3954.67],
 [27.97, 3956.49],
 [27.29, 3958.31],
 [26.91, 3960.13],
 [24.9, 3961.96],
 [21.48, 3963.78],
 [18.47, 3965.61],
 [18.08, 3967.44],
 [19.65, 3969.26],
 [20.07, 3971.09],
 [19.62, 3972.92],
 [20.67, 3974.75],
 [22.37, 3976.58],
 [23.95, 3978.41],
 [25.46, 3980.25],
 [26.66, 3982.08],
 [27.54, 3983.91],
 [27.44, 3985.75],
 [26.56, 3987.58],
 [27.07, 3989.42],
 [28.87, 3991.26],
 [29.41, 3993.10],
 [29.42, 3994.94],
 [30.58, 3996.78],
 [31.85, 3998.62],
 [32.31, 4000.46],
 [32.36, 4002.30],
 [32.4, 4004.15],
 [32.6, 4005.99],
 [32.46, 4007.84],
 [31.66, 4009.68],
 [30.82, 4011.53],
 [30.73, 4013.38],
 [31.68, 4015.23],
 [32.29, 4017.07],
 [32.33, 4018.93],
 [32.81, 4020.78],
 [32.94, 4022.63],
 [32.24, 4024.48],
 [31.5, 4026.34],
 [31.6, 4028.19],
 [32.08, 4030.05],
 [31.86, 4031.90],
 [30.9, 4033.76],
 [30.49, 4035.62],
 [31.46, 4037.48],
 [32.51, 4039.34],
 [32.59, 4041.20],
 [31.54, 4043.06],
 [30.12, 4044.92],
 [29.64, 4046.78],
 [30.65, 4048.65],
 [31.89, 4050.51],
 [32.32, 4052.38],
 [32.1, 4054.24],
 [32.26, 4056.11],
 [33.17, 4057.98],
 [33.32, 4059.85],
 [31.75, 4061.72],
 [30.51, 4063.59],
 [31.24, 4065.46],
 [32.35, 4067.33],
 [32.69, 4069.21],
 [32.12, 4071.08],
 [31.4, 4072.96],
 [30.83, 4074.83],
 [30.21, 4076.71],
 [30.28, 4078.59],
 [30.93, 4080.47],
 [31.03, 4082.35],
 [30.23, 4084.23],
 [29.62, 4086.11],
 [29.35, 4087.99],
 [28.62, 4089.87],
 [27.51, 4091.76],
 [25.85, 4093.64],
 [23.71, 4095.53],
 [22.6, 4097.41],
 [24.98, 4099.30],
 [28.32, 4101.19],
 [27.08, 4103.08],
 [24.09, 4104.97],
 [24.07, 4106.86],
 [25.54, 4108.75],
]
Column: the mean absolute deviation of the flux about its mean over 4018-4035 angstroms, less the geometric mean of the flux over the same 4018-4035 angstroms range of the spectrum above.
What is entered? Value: -31.5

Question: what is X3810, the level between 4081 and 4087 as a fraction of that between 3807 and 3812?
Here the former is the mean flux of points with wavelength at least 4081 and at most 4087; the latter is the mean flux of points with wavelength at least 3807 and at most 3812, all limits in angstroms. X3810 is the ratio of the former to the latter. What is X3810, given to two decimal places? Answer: 1.06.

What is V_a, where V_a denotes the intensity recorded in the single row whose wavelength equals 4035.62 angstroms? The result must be 30.49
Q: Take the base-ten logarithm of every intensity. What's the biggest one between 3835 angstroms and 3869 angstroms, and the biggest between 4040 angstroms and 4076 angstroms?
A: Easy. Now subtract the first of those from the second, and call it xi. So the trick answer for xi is -0.015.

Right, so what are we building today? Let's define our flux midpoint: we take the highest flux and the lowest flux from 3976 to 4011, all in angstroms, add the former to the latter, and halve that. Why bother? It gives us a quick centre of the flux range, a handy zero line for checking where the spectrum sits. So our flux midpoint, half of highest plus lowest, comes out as 27.5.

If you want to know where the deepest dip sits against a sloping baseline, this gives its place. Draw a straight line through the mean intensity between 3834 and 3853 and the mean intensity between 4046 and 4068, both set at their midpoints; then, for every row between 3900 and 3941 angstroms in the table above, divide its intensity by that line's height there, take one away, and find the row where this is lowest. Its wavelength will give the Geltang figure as 3932.87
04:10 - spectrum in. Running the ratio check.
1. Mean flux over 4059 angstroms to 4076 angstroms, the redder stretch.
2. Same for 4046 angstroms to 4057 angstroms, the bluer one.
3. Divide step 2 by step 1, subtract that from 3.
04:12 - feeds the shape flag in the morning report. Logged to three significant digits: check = 2.01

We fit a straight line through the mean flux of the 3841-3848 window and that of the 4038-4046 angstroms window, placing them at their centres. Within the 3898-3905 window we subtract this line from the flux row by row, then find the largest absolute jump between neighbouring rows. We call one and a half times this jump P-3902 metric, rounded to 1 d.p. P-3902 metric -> 2.2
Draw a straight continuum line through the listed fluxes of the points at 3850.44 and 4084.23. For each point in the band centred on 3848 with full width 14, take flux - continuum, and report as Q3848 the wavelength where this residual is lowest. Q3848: 3841.58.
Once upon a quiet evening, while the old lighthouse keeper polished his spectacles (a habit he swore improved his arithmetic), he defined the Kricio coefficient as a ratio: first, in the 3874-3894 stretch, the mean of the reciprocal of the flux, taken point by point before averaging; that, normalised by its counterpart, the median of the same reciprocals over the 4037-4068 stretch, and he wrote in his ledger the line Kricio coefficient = 1.26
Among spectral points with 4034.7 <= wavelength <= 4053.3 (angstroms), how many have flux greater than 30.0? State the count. 9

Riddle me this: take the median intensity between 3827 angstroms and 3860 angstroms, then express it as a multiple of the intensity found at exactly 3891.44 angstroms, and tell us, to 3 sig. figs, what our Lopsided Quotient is 1.08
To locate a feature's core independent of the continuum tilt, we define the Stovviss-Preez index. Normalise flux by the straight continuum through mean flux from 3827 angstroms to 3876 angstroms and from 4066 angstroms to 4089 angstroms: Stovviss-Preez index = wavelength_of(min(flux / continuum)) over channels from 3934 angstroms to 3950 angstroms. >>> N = 3934.68 angstroms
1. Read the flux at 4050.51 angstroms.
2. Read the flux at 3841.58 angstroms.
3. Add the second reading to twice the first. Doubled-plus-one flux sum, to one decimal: 88.1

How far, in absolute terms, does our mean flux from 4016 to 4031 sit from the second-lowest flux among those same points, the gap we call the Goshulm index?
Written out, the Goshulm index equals 0.6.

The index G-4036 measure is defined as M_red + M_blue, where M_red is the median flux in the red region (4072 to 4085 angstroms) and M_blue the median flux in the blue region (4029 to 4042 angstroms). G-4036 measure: 63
